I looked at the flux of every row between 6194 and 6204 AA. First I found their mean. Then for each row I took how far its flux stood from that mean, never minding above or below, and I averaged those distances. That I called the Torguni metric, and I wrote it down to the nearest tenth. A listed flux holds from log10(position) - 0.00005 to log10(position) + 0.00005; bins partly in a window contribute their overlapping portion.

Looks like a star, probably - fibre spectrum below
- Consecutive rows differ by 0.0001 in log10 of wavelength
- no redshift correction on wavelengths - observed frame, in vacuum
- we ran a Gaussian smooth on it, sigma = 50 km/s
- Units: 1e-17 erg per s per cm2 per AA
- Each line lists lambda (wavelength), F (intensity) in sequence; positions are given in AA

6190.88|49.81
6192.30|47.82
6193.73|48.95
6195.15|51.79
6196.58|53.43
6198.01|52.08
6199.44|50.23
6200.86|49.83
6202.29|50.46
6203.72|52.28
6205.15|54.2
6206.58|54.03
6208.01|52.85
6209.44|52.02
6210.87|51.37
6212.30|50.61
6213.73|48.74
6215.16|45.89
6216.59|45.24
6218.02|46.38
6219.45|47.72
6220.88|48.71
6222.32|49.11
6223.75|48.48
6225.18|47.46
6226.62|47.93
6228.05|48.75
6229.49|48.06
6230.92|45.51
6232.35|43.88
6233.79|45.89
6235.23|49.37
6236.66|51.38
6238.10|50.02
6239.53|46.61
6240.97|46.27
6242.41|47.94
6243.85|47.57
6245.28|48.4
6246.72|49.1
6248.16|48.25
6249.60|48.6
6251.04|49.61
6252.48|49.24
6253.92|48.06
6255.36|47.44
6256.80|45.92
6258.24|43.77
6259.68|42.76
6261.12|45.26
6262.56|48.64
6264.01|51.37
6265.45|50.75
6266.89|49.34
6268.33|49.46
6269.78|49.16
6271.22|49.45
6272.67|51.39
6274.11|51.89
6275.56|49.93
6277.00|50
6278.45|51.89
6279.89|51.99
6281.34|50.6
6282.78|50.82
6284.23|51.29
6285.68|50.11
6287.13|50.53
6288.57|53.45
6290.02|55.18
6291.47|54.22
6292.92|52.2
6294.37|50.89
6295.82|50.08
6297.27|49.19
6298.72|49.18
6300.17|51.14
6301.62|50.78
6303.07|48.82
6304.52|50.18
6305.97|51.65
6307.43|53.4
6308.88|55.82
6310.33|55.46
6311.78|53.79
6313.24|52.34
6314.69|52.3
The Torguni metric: 1.1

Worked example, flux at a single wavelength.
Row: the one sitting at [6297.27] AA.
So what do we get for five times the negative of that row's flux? -246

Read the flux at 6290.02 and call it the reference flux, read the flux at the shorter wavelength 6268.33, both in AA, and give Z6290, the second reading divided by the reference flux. 0.90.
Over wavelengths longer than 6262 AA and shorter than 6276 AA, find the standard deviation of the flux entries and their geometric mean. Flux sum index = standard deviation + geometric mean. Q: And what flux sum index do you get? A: 51.2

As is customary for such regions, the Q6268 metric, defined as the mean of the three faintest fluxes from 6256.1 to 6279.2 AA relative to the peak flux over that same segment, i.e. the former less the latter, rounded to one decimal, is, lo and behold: -8.0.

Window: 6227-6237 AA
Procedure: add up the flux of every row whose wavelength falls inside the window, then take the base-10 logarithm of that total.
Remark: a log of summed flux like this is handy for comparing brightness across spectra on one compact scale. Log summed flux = 2.52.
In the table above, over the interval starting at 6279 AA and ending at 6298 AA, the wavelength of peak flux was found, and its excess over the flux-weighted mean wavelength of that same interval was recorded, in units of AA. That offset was 1.5 AA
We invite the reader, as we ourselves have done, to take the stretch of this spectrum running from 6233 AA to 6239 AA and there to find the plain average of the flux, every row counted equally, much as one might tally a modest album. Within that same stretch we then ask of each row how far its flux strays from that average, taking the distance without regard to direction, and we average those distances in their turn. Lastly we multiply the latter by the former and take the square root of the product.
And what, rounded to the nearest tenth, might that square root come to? 9.0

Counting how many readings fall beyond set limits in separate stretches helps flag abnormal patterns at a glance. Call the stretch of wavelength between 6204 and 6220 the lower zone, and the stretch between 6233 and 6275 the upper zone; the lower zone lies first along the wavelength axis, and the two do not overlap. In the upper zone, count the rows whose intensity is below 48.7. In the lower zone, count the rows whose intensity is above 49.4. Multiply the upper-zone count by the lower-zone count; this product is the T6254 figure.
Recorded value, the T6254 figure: 90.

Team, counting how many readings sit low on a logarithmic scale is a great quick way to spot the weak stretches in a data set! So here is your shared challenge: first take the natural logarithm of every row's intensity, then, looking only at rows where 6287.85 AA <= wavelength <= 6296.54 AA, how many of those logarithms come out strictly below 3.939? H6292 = 2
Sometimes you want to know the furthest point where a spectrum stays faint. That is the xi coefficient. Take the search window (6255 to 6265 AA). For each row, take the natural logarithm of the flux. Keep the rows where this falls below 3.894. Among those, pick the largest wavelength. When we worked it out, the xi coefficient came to 6262.56 AA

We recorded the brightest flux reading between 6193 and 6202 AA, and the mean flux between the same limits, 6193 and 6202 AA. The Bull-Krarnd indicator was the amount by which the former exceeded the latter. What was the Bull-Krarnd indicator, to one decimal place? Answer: 2.4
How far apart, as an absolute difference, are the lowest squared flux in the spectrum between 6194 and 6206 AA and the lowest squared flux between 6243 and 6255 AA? 220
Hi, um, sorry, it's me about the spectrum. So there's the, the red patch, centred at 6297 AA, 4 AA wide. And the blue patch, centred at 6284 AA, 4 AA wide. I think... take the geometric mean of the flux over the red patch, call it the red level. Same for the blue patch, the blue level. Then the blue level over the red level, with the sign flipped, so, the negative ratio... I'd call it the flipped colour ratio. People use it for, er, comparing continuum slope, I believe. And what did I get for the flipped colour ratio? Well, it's -1.03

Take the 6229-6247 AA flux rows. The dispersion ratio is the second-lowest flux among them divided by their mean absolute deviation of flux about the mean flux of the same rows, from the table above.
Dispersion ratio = 28.4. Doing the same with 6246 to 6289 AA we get 25.4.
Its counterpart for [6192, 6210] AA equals 30.6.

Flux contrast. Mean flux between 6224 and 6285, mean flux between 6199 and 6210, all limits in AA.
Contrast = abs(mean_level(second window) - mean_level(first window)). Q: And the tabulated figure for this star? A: 3.4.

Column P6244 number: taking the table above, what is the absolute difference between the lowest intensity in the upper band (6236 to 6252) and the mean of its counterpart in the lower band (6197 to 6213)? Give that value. 6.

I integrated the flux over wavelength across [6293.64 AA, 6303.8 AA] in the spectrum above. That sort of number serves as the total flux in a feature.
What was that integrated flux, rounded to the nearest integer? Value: 508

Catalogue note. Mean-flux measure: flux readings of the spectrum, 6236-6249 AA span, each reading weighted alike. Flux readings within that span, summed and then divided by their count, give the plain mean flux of 48.4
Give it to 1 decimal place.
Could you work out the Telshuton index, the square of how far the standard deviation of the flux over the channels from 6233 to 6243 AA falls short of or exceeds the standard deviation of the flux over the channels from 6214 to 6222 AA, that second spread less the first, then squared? 0.5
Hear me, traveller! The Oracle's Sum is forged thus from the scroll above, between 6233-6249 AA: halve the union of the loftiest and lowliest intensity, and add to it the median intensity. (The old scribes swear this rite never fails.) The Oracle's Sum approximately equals 97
